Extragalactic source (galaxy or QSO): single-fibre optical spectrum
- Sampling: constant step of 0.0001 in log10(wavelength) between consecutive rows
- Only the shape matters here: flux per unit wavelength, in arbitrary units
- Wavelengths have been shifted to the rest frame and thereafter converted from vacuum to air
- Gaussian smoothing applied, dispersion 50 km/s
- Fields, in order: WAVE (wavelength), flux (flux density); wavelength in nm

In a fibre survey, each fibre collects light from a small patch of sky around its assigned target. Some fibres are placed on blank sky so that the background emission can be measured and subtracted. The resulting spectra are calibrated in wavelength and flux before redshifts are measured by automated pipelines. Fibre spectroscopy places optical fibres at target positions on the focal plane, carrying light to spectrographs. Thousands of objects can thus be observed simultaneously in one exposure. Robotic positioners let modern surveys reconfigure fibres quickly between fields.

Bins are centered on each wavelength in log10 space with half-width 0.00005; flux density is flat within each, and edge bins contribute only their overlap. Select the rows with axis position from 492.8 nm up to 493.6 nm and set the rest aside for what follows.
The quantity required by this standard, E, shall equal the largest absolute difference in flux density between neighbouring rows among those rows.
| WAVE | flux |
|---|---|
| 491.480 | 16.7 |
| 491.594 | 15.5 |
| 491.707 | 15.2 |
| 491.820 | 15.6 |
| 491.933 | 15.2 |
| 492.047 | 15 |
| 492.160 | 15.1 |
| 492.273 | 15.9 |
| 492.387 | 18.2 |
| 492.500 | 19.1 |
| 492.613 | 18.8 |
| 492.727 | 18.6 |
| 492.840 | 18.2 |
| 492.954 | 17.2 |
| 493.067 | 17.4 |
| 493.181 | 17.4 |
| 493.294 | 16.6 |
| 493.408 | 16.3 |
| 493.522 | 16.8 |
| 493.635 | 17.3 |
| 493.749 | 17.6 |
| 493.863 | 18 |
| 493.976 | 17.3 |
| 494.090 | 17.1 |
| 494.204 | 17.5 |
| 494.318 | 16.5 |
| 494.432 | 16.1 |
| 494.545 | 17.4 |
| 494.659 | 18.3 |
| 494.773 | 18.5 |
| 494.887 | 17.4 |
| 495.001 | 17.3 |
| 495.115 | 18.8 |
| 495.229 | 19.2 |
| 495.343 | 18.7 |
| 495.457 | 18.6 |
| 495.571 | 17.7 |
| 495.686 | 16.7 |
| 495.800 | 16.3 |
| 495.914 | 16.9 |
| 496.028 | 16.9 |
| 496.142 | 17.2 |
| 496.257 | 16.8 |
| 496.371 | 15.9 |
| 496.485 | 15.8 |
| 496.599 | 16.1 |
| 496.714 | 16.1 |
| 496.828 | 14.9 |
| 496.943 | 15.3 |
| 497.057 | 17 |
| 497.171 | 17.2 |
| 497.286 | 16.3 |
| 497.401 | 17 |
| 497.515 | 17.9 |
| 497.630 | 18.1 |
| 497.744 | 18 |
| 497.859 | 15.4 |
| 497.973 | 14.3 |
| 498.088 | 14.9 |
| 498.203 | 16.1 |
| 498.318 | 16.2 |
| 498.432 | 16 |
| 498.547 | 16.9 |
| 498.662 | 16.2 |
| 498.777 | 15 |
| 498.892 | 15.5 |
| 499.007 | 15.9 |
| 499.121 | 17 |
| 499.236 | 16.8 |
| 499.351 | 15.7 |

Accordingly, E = 1.00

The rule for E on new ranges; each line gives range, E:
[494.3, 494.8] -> 1.30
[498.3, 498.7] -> 0.90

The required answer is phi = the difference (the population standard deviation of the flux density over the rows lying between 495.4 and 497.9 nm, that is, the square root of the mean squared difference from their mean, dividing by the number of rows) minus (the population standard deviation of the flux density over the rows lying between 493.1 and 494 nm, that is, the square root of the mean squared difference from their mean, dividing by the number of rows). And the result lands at 0.4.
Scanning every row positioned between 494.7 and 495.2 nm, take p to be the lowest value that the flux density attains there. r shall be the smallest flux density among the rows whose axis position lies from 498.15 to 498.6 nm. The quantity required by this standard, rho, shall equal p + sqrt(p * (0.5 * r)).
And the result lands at 29.1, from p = 17.3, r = 16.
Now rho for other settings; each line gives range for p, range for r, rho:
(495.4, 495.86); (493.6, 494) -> 28.2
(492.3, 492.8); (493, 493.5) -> 30.4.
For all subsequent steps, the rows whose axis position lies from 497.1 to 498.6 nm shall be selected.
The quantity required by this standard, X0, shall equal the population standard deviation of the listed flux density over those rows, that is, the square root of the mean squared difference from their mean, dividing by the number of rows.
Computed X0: 1.1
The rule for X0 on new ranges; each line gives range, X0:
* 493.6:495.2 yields 0.7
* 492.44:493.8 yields 0.9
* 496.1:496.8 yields 0.5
